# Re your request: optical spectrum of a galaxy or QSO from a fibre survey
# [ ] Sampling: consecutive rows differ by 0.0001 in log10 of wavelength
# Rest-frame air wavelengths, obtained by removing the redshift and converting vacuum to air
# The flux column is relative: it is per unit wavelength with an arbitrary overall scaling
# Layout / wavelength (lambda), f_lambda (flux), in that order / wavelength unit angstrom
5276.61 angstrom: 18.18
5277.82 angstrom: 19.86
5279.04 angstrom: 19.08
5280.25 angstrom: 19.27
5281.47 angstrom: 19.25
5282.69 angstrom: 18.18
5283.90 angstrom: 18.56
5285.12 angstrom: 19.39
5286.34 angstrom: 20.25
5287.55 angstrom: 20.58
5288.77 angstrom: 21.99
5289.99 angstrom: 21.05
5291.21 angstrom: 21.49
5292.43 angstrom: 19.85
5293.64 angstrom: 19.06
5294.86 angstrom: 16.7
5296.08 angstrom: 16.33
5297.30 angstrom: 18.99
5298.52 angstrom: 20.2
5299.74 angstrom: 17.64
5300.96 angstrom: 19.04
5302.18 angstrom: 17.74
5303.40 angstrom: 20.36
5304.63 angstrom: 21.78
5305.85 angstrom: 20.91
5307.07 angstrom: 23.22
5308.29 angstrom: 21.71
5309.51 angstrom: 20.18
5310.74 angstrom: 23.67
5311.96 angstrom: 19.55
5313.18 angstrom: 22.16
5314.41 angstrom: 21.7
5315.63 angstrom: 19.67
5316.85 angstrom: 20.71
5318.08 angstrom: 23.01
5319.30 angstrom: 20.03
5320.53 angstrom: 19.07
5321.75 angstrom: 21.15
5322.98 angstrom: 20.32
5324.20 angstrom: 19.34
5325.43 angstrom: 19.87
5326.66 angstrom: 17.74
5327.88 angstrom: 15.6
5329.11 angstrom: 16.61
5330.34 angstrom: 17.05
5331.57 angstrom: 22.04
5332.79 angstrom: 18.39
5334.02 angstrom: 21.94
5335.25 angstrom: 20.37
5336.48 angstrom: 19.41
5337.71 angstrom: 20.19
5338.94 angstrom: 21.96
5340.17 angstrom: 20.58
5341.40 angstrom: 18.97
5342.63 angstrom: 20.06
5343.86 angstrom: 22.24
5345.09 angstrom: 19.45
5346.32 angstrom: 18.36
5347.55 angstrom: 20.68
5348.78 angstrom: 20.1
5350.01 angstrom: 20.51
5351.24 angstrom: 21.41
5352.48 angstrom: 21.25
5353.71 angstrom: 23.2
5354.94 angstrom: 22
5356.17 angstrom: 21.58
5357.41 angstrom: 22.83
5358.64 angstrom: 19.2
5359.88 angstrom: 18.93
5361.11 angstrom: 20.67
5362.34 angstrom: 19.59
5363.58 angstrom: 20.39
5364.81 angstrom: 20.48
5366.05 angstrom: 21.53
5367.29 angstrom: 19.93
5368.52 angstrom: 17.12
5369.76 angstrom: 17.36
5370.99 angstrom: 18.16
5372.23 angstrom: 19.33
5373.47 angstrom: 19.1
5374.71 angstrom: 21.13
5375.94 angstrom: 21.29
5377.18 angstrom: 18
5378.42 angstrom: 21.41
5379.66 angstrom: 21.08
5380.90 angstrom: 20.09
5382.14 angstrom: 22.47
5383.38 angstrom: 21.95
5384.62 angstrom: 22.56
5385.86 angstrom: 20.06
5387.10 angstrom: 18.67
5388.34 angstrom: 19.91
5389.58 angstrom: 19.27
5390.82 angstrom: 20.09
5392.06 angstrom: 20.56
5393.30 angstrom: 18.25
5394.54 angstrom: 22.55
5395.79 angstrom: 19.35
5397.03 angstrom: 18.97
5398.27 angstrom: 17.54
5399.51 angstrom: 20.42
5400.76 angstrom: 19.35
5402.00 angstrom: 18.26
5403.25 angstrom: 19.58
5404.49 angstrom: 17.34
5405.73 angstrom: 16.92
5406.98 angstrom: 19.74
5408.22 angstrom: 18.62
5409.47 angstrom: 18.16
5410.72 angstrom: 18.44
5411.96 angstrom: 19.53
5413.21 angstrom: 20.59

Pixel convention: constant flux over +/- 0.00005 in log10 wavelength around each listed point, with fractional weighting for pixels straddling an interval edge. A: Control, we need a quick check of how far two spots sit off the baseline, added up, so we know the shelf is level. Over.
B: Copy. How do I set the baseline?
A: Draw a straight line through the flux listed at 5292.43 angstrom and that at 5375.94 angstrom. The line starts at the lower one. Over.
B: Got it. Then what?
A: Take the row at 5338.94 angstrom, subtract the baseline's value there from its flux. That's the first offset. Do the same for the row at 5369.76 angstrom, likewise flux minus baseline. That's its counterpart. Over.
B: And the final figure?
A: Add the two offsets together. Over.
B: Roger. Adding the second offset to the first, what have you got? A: -3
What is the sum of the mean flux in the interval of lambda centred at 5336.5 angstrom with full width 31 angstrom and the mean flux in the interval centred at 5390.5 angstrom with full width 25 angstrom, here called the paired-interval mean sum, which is 39.9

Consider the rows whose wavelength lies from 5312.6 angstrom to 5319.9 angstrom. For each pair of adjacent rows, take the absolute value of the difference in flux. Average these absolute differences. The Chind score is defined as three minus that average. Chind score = 1.24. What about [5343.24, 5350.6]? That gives 1.56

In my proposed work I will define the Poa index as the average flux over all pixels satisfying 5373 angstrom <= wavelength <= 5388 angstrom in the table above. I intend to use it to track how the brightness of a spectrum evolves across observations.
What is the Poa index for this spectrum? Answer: 20.65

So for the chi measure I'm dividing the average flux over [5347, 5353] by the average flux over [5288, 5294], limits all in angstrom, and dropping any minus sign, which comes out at 1.00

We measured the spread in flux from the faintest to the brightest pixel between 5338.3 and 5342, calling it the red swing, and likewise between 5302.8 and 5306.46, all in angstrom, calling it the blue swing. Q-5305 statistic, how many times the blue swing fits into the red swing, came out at 2.1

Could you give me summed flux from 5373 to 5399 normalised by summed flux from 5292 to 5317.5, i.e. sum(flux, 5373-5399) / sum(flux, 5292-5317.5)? 1.01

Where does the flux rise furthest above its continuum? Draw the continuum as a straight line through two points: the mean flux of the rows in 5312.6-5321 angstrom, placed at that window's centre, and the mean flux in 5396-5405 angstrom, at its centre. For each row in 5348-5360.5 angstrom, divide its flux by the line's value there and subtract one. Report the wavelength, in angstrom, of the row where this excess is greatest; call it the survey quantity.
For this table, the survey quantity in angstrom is 5353.71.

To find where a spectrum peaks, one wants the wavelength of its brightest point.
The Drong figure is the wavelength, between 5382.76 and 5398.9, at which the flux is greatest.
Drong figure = 5384.62 angstrom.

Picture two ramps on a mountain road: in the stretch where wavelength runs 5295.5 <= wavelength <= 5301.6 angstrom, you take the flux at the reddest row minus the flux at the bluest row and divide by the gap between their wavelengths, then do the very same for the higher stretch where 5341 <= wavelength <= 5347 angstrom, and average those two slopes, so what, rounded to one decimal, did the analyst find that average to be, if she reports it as 0.2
